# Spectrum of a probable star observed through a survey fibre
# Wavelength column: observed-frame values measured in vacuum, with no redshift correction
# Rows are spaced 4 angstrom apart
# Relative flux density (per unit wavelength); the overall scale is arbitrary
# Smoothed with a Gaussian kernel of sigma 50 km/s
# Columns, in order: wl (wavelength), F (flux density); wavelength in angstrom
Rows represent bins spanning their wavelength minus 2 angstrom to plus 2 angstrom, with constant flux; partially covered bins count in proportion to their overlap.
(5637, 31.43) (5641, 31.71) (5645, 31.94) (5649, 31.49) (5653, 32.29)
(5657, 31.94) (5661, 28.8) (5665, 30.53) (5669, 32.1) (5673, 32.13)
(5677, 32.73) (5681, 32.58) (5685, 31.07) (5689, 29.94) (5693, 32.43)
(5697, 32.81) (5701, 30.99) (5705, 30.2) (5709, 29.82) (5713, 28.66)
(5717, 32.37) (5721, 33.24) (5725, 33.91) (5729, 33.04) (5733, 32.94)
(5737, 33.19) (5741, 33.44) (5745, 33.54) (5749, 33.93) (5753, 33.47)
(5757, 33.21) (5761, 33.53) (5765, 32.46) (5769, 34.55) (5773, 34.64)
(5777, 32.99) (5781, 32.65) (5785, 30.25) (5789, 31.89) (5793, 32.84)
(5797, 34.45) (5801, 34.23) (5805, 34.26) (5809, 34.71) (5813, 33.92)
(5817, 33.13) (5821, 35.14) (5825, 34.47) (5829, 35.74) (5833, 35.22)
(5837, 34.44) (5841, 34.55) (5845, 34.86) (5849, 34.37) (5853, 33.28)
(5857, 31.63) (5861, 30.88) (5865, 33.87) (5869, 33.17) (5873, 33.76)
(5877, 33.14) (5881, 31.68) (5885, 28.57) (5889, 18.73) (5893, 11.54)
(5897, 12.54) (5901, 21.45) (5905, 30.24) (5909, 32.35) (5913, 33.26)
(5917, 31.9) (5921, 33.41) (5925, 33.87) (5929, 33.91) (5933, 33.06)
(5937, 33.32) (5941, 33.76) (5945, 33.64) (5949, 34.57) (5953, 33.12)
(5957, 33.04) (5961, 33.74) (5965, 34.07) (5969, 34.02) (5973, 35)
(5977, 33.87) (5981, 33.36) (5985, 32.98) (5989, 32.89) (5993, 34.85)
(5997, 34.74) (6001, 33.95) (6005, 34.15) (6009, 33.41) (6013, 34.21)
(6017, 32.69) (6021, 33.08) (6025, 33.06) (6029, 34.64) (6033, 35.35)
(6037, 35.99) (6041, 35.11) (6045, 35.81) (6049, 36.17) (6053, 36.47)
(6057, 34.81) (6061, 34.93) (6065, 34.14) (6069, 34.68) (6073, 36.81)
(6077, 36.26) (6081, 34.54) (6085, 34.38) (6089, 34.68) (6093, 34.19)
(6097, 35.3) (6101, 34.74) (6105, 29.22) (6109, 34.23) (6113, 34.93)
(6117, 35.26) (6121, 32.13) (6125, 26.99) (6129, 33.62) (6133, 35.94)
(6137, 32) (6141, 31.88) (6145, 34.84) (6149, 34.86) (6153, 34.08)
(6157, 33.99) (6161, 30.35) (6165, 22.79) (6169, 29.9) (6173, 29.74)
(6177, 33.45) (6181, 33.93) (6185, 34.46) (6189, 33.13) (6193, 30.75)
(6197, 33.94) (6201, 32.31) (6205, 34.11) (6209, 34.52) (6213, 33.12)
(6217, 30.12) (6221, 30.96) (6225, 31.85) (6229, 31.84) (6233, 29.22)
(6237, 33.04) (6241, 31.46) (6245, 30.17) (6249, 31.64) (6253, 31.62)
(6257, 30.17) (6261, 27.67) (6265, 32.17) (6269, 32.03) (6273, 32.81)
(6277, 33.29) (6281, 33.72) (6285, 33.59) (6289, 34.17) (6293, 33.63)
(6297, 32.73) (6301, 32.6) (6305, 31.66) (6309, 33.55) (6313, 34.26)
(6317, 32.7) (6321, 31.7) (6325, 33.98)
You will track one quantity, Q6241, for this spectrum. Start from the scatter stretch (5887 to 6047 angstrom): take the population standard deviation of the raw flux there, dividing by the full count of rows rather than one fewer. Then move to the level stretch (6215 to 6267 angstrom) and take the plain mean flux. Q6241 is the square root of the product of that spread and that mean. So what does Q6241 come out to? 13.1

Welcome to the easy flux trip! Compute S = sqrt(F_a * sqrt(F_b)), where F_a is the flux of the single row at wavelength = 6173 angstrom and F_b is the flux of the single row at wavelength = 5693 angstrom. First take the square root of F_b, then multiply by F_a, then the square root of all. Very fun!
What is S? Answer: 13.0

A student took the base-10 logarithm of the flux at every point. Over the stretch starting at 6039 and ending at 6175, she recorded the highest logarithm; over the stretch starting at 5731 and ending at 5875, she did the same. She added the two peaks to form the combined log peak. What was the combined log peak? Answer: 3.12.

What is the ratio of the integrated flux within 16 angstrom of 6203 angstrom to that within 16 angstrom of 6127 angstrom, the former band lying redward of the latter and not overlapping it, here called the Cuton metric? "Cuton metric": 1.00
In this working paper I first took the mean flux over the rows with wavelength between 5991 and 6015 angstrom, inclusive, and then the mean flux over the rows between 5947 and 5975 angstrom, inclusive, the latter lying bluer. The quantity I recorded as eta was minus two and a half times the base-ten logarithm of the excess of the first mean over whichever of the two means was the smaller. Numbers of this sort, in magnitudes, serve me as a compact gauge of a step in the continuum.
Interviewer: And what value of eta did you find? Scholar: 1.4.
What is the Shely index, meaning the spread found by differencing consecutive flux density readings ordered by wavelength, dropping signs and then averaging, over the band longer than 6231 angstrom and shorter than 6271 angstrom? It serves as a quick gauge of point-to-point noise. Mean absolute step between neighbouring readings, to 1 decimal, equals 1.9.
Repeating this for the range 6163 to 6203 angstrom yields 2.3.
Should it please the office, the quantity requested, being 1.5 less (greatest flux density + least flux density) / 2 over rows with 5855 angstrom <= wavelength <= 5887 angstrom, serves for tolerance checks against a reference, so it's -29.7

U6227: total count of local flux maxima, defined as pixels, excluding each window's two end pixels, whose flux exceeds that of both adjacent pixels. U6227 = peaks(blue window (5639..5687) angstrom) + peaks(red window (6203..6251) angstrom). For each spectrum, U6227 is 6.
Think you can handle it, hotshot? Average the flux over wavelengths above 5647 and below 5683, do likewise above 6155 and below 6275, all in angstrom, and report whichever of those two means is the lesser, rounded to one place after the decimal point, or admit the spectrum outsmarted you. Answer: 31.6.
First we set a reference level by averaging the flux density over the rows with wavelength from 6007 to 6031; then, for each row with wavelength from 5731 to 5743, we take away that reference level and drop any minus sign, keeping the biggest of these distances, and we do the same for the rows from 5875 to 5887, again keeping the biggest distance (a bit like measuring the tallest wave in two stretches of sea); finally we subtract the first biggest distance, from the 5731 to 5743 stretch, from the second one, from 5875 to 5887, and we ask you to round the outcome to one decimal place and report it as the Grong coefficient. 4.4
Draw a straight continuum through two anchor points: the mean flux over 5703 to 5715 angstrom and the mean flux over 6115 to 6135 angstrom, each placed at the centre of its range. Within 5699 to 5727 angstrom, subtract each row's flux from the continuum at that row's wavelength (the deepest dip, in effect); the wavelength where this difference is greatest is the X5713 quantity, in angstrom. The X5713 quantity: 5713 angstrom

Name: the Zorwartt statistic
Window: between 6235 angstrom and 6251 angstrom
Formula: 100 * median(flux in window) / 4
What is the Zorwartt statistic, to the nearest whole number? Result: 789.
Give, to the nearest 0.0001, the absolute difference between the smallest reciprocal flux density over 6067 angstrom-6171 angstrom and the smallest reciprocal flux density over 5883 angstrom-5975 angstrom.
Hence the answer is 0.0014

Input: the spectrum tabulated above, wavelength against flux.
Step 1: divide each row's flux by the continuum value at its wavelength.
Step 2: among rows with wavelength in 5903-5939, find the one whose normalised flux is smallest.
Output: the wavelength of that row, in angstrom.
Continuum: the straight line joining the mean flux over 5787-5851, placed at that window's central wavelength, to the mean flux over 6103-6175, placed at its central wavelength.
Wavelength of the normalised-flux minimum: 5905 angstrom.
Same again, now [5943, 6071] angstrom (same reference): 5957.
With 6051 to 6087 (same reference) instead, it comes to 6065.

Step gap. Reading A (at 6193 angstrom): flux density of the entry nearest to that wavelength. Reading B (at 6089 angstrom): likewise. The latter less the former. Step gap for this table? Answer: 3.9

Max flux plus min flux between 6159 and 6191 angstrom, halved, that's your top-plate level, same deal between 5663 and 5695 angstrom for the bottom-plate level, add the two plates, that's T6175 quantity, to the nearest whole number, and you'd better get 60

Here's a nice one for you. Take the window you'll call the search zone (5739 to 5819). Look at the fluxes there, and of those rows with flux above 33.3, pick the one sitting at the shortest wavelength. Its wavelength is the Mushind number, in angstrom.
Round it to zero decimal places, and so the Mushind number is 5741 angstrom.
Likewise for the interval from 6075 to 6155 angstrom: 6077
